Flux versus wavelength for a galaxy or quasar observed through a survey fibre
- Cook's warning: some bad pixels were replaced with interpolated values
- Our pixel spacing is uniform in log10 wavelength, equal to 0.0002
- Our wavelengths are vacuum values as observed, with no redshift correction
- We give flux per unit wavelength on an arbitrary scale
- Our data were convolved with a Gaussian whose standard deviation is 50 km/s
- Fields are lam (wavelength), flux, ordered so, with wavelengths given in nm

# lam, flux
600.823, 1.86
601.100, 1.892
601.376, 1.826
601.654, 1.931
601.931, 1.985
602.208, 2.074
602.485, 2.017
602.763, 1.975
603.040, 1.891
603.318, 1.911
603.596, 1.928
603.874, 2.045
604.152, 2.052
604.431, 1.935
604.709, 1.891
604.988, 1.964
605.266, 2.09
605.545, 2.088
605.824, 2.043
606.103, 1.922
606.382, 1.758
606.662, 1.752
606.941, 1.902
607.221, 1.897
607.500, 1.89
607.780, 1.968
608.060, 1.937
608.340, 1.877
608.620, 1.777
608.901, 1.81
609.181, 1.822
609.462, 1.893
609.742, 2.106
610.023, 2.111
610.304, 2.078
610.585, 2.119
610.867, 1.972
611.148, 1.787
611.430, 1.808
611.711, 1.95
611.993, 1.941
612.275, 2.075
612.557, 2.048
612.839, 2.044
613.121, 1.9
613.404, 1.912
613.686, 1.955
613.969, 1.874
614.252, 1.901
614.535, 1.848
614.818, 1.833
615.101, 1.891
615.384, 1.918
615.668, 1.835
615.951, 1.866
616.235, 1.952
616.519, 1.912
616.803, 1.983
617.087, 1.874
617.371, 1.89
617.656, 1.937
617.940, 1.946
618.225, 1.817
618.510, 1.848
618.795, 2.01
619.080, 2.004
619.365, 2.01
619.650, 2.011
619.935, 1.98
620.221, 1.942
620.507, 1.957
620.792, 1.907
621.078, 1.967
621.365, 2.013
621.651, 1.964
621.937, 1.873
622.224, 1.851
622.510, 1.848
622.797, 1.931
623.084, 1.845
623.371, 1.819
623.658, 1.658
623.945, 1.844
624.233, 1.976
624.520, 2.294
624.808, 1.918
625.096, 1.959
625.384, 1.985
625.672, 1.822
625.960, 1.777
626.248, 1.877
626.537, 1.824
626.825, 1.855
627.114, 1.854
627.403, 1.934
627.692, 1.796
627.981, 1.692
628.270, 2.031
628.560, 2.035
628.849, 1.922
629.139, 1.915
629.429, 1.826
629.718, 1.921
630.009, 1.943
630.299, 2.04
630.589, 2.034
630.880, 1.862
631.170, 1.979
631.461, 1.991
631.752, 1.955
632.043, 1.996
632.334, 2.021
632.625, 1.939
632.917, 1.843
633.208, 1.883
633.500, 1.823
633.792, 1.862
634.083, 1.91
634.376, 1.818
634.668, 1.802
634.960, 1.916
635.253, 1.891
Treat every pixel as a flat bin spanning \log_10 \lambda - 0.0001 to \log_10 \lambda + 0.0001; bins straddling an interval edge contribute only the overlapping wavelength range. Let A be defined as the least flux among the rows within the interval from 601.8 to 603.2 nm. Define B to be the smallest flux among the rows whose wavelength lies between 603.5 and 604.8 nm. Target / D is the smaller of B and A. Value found 1.89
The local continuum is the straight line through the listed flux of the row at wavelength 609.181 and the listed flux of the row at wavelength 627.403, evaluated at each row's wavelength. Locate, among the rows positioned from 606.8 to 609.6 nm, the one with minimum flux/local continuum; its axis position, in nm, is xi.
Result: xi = 608.620 nm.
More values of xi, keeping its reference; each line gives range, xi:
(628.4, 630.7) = 629.429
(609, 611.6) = 611.148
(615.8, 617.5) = 615.951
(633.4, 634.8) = 634.668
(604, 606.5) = 606.382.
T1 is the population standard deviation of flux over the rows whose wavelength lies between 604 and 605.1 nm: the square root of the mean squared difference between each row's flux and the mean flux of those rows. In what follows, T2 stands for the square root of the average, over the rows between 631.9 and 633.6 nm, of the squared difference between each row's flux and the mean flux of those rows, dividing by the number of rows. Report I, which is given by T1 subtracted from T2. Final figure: 0.02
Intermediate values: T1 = 0.059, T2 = 0.074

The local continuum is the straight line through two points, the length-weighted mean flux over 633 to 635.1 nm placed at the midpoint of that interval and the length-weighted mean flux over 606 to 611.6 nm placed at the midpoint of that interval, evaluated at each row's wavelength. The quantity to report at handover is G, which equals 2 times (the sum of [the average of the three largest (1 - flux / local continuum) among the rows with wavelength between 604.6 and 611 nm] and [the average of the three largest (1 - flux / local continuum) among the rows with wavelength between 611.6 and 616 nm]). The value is 0.22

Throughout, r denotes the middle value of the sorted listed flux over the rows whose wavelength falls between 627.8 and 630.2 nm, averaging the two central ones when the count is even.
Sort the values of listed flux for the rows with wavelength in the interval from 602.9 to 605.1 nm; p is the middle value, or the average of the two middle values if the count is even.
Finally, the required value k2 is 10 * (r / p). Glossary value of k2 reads 9.9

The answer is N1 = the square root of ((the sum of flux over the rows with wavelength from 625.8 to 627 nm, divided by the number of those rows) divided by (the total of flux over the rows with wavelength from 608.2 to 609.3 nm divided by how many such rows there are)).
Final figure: 1.00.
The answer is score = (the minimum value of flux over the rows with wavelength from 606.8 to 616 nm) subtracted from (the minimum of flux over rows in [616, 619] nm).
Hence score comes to 0.04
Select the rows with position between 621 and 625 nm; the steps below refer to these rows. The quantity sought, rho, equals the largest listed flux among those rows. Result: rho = 2.294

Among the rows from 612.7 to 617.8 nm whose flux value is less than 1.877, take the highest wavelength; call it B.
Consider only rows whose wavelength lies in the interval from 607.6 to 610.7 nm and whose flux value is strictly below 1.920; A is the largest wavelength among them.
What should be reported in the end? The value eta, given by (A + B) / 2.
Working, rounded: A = 609.462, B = 617.087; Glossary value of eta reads 613.27 nm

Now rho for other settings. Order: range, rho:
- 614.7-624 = 2.013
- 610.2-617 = 2.119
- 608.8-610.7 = 2.119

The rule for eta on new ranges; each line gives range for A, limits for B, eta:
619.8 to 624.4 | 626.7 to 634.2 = 628.87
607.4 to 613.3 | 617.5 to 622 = 617.53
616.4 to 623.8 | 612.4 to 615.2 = 619.24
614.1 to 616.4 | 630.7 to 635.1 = 625.31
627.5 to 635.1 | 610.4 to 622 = 628.45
